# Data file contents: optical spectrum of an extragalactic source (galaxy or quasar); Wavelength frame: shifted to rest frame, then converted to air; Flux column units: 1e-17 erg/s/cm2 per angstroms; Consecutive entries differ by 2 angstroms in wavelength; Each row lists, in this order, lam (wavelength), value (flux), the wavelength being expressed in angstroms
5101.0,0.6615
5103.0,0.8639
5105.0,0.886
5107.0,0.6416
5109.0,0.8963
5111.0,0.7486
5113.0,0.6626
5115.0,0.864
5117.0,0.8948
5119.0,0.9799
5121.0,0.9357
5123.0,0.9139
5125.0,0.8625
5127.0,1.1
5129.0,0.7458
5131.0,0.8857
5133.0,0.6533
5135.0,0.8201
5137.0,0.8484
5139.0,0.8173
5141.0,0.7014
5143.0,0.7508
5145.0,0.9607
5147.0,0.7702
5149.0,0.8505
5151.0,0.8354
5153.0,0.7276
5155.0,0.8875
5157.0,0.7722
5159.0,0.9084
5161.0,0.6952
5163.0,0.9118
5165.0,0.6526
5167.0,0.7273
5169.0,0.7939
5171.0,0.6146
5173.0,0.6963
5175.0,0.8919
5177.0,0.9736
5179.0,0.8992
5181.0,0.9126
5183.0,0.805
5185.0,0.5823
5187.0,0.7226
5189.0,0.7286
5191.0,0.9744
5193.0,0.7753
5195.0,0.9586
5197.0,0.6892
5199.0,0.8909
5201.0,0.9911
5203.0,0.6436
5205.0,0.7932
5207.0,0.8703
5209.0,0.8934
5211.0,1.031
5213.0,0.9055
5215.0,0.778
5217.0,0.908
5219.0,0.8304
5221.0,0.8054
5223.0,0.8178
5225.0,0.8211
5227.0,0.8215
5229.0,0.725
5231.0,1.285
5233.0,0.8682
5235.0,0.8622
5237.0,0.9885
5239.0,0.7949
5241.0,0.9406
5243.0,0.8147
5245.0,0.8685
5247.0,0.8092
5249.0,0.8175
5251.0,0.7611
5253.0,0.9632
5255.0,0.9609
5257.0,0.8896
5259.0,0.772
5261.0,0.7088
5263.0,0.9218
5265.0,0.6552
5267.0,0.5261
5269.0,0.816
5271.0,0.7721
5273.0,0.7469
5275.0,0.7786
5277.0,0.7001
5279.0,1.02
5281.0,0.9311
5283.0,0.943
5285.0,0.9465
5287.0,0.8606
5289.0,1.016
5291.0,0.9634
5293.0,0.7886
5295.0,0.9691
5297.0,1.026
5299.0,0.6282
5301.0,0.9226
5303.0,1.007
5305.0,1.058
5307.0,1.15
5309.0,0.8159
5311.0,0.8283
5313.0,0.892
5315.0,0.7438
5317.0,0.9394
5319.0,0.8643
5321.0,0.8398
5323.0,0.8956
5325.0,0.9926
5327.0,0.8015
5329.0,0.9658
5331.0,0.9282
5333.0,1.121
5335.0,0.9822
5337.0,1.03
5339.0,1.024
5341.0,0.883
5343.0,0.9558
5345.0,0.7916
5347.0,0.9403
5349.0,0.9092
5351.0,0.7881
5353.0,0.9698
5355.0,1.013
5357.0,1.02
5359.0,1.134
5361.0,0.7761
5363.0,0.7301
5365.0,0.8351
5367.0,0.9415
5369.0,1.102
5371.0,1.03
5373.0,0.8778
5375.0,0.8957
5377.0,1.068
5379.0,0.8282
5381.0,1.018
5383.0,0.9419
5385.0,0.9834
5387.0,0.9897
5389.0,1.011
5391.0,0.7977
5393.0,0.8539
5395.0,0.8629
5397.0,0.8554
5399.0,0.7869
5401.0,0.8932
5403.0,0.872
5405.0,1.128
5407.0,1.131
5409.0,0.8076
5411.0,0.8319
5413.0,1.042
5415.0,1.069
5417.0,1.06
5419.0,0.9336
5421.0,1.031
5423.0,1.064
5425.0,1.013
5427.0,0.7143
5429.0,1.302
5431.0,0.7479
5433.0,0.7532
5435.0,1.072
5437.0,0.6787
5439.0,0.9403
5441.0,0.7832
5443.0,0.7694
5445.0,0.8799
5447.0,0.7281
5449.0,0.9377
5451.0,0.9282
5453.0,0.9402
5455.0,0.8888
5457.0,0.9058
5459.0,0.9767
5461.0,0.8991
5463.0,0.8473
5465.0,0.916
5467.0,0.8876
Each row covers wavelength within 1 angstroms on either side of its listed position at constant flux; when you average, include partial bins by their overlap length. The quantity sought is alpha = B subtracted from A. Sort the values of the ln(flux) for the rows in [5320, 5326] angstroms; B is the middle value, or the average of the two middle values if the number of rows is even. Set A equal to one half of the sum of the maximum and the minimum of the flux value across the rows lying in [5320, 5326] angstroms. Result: 1.03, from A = 0.92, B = -0.11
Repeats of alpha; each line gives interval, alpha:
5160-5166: 1.15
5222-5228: 1.02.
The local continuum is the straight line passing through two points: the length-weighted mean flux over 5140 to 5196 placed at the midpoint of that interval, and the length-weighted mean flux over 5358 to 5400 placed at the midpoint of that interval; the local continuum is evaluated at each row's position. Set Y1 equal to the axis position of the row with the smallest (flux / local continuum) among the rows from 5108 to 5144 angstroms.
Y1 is 5133.0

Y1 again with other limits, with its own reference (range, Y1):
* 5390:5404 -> 5399.0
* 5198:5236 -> 5203.0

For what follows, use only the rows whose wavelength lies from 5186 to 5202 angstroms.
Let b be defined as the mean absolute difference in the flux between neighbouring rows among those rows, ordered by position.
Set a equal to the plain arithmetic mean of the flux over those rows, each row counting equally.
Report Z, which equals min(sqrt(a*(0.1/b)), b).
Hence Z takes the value 0.17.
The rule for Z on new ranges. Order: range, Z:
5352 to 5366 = 0.11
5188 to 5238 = 0.15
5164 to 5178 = 0.11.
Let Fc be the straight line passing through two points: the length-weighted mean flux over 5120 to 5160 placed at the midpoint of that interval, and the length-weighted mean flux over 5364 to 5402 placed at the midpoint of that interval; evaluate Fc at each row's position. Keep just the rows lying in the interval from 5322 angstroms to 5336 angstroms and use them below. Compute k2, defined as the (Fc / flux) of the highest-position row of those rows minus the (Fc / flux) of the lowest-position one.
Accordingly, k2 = -0.1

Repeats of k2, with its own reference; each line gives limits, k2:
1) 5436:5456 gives -0.3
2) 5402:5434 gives 0.2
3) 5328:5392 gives 0.2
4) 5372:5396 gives 0.0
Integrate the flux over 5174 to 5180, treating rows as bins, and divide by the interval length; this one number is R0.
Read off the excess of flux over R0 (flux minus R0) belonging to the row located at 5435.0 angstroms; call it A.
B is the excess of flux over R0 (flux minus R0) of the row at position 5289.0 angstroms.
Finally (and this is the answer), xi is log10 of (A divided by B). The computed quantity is 0.2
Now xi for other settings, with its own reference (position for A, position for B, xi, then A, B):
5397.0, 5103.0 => 0.1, -0.07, -0.06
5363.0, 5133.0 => -0.1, -0.19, -0.27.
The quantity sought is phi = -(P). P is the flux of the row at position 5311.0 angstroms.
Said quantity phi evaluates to -0.828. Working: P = 0.8283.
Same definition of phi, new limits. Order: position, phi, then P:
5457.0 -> -0.906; 0.9058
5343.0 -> -0.956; 0.9558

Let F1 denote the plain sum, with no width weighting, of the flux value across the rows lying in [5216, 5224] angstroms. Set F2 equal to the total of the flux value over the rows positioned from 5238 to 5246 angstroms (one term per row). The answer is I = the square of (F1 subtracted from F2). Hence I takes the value 0.00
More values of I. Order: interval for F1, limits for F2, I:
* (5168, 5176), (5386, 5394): 0.43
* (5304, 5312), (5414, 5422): 0.06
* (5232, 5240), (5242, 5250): 0.04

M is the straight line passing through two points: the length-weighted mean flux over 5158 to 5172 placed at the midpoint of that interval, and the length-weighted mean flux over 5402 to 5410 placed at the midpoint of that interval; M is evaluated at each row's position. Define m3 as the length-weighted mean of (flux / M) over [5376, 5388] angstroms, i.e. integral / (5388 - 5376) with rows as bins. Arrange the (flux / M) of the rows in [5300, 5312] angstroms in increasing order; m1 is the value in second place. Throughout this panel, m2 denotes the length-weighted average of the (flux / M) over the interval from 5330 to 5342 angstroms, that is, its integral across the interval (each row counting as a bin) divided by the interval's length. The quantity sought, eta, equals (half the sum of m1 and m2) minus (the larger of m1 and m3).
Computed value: -0.01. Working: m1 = 0.93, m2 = 1.08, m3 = 1.01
